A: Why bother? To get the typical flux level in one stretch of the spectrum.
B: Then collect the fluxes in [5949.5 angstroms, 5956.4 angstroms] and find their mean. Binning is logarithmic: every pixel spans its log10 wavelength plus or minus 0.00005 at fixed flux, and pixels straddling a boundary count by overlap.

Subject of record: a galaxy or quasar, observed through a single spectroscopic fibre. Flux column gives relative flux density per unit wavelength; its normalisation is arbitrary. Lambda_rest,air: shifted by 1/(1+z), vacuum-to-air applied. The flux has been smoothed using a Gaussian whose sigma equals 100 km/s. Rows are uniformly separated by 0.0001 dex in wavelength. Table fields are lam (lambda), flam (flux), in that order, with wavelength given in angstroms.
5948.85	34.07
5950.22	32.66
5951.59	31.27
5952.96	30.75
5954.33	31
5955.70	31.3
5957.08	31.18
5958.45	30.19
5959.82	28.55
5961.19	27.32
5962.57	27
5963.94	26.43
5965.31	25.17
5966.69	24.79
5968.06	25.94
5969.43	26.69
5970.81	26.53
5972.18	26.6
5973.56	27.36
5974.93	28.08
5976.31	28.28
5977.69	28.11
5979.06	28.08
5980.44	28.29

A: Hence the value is 31.4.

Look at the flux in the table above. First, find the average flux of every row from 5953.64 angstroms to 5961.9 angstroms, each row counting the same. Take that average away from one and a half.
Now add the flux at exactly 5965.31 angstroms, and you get -3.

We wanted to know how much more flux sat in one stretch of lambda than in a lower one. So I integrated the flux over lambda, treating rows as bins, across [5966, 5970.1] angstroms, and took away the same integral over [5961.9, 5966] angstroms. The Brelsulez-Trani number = -2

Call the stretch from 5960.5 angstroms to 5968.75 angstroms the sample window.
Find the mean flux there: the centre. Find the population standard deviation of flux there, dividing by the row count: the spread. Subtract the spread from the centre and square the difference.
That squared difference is 635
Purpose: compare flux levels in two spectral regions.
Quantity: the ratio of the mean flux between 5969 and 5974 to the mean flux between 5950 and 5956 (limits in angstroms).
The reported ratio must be 0.85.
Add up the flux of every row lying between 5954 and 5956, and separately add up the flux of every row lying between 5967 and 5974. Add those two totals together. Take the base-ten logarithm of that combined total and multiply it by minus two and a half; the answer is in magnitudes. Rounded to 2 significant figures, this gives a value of -5.7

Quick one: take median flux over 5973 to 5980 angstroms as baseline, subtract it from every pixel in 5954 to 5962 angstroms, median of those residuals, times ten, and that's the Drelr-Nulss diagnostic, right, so 25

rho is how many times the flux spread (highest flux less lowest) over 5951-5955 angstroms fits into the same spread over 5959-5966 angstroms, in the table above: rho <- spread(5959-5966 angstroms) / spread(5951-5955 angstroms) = 6.5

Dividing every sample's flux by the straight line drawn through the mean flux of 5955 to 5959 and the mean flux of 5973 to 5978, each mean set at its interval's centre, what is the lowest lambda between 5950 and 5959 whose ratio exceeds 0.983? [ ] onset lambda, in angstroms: 5950.22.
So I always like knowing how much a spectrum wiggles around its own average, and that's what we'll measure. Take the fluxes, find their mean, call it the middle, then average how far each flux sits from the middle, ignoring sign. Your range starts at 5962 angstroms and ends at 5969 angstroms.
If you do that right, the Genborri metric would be 0.71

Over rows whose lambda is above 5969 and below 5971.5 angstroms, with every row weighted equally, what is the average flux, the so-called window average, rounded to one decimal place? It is 26.6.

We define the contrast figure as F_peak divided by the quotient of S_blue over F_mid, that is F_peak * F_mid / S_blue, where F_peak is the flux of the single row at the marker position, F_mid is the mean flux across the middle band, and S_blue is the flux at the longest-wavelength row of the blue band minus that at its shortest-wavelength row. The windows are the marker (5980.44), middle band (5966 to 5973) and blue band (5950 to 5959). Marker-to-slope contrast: -299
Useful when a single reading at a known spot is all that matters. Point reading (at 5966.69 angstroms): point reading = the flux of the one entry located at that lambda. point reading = 24.79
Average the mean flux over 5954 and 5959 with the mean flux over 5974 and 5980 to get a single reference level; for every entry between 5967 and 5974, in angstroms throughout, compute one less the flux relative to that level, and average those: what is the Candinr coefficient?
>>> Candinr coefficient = 0.10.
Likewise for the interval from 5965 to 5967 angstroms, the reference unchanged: 0.15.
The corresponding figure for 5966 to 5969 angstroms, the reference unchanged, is 0.14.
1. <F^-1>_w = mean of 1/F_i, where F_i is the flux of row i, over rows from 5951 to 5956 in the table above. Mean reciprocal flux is 0.0322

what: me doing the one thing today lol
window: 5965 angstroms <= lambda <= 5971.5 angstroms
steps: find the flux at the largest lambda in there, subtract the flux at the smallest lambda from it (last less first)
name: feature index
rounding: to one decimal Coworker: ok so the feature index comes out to 1.4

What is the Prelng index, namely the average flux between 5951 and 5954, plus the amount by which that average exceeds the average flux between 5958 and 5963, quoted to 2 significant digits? 34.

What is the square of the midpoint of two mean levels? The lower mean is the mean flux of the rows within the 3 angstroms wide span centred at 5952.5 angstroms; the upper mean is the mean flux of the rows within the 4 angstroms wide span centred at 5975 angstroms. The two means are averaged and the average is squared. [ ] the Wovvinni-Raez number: 868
